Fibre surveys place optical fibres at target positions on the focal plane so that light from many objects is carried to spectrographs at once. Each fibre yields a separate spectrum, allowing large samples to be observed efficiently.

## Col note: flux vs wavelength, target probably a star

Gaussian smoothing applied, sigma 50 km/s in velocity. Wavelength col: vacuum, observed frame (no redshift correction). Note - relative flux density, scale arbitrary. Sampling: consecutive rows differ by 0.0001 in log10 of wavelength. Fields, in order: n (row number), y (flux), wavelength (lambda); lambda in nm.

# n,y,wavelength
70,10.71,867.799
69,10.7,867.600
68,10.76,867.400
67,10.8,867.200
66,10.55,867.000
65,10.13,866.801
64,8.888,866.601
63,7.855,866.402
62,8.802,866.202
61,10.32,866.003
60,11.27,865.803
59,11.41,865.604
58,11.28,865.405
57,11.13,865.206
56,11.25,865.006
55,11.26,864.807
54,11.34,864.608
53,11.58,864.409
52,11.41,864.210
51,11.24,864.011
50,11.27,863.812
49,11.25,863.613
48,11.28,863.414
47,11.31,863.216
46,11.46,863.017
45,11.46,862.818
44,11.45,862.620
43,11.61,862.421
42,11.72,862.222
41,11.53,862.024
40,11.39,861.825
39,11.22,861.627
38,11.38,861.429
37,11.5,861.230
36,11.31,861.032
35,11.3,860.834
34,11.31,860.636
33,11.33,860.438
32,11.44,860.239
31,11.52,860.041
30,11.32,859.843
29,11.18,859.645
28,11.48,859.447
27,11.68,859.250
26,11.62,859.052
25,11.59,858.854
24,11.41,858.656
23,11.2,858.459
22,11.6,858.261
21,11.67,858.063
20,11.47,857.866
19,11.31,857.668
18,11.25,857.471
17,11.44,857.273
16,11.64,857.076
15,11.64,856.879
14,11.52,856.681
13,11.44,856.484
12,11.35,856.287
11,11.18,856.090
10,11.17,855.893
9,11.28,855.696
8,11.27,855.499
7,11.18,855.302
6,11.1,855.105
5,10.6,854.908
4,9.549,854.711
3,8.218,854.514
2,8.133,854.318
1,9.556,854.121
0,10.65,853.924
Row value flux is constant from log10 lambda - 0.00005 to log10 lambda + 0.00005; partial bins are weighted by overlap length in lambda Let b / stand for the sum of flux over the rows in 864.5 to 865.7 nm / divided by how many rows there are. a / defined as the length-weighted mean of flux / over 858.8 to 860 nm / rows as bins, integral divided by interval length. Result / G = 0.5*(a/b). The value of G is 0.509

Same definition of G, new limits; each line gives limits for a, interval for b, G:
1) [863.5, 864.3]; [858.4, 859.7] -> 0.493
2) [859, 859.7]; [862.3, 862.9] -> 0.500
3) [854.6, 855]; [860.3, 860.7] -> 0.442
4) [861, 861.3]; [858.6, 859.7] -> 0.497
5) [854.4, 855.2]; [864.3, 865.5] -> 0.435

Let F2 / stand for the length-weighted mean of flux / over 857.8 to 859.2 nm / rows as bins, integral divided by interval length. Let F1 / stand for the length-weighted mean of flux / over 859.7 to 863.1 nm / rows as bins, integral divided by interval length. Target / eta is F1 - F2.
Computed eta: -0.09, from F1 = 11.4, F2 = 11.5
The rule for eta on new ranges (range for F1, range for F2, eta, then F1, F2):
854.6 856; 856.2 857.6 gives -0.62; 10.9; 11.5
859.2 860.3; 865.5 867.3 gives 1.43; 11.4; 10.0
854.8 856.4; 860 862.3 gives -0.27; 11.1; 11.4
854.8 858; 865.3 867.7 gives 1.07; 11.3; 10.2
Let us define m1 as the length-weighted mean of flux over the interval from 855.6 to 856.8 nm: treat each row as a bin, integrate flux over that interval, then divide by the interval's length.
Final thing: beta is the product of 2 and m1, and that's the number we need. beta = 22.7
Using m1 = 11.33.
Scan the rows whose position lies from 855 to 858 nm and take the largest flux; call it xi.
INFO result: 11.64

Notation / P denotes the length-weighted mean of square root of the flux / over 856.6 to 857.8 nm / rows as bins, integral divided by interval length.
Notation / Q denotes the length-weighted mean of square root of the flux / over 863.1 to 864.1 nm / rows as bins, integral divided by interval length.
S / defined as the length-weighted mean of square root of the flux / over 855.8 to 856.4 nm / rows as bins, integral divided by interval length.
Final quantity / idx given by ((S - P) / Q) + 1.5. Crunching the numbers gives 1.49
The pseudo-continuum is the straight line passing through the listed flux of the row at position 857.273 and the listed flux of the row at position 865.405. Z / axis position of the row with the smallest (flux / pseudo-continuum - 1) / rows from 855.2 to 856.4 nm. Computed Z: 855.302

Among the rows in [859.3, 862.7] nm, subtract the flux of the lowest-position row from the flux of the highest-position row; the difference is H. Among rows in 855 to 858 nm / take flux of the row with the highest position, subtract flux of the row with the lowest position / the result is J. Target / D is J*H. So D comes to -0.011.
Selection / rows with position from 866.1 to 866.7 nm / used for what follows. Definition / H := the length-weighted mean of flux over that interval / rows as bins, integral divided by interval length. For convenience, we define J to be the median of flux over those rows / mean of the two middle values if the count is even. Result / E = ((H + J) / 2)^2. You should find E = 75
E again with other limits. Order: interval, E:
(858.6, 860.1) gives 132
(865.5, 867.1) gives 101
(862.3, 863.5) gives 131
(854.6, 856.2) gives 122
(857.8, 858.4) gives 134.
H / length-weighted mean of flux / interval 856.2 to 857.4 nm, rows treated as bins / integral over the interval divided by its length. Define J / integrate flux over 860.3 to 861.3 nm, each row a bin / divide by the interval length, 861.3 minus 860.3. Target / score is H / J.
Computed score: 1.01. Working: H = 11.5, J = 11.35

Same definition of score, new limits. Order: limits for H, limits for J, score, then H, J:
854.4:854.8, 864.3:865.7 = 0.78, 8.8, 11.32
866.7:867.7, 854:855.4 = 1.08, 10.6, 9.77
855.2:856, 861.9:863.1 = 0.97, 11.2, 11.53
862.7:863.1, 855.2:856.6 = 1.02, 11.5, 11.27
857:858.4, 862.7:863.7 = 1.01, 11.5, 11.36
